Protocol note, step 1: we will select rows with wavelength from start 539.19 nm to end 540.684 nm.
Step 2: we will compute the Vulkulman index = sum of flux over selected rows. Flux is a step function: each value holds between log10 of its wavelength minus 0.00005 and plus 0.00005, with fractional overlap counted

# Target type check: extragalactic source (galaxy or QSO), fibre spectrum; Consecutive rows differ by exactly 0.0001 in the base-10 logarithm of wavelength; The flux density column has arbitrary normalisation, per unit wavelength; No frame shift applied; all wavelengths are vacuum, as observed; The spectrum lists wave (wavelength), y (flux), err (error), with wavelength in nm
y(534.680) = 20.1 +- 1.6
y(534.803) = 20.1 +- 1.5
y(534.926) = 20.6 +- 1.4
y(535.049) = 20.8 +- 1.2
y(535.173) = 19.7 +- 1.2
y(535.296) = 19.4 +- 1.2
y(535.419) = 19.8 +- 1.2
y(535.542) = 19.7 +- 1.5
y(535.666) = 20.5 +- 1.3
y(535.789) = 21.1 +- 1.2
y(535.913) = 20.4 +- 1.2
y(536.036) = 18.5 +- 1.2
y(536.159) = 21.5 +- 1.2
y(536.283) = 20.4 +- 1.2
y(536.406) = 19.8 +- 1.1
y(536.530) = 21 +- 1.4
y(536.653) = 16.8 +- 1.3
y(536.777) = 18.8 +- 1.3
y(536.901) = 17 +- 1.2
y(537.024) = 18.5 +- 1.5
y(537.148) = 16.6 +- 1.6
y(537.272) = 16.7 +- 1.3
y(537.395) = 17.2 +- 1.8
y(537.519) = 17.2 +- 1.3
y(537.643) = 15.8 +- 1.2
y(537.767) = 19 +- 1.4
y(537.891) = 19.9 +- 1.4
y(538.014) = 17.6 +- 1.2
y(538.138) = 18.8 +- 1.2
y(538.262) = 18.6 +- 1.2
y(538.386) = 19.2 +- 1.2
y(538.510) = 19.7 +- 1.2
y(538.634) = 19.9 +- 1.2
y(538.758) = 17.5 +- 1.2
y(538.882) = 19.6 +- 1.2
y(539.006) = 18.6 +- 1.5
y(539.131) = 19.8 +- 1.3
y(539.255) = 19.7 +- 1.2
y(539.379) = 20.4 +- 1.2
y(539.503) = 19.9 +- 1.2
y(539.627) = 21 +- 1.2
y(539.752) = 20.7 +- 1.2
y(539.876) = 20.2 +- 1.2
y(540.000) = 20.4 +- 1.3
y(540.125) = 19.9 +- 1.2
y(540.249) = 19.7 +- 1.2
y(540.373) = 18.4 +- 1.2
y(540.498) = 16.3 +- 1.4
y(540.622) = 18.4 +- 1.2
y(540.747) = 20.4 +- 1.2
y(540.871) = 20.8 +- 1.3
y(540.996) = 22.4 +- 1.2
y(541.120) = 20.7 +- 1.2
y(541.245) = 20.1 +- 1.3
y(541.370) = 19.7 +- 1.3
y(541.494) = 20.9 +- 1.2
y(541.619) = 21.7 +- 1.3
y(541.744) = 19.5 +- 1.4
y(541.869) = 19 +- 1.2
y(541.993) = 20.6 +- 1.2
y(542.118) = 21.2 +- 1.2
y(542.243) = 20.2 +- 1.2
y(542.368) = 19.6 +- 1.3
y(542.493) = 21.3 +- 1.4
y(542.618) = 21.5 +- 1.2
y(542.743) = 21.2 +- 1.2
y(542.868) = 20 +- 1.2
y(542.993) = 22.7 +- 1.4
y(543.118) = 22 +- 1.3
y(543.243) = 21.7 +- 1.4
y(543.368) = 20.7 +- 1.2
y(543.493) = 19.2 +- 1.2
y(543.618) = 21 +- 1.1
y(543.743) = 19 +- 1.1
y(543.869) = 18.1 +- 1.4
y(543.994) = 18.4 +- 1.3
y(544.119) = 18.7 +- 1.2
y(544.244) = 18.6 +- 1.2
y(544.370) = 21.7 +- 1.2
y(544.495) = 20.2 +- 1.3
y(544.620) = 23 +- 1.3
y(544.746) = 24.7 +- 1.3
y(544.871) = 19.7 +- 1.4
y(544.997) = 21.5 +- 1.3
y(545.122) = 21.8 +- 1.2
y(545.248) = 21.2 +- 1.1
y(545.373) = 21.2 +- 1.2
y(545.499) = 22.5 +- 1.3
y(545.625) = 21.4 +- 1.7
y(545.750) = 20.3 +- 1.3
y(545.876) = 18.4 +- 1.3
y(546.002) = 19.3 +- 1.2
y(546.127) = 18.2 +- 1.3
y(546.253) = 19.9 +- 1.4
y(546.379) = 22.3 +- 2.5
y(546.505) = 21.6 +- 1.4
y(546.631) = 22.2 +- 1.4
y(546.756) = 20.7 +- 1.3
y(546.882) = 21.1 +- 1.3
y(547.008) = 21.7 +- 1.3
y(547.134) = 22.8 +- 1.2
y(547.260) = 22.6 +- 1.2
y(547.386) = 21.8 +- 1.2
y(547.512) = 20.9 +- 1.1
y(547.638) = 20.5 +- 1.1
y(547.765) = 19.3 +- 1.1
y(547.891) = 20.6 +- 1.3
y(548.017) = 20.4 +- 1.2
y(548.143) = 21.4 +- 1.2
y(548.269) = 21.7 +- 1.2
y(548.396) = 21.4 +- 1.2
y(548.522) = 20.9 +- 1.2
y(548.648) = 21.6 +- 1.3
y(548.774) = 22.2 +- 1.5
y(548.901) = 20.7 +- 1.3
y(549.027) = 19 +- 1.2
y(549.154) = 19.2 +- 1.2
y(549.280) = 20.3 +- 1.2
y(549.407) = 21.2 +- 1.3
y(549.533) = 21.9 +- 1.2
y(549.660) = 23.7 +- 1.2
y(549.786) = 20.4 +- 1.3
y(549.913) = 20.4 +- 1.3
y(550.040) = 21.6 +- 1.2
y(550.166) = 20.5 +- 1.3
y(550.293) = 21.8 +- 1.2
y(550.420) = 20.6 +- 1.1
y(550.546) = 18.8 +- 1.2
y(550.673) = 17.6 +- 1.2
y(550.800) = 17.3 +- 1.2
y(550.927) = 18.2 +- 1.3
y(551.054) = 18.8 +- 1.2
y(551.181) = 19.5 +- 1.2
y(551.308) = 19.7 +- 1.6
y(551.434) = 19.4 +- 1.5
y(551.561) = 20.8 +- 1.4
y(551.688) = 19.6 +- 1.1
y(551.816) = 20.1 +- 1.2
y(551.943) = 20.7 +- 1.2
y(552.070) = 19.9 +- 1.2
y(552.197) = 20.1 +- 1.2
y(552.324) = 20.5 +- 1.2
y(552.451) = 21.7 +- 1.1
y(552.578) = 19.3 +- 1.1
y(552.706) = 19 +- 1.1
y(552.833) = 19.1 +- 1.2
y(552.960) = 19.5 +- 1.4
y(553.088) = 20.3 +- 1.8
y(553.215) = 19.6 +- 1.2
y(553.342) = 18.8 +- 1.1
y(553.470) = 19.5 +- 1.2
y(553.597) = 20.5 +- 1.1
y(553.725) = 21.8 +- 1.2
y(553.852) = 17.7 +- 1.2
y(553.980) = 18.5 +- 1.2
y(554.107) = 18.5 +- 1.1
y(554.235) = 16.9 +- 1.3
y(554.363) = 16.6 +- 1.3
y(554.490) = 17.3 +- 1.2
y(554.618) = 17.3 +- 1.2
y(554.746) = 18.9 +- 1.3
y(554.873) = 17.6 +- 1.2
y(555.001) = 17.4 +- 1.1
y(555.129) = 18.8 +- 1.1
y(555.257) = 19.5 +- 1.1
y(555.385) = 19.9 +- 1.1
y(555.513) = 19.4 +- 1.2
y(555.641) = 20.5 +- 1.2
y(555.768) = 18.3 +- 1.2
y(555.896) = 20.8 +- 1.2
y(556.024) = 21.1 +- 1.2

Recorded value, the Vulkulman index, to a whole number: 235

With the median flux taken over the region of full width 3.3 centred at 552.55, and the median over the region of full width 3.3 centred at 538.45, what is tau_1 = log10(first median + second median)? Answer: 1.59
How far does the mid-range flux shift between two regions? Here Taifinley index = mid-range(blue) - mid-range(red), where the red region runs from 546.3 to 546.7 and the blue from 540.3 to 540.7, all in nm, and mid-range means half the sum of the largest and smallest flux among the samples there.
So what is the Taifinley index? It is -4.6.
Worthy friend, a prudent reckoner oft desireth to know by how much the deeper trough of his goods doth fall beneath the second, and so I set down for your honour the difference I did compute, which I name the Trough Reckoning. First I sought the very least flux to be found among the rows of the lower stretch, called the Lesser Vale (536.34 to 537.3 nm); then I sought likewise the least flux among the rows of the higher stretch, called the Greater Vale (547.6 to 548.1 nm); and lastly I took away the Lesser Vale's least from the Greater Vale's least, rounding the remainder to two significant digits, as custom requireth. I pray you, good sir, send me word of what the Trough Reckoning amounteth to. 2.7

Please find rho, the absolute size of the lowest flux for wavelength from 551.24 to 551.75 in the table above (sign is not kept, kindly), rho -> 19.4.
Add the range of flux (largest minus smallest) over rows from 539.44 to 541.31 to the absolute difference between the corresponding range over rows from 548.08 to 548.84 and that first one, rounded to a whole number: 11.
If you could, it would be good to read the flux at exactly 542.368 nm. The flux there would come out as 19.6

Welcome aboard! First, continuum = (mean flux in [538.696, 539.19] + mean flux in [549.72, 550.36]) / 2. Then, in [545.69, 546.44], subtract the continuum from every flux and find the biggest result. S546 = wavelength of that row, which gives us 546.379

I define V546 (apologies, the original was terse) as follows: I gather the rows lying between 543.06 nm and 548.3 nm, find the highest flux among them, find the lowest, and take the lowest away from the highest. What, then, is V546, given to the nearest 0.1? 6.6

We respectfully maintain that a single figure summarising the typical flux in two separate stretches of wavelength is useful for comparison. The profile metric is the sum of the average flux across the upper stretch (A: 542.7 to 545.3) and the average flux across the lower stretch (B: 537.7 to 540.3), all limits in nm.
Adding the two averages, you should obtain 40.2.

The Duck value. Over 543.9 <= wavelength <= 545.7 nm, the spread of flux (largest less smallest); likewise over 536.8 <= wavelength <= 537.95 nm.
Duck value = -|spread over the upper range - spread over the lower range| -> -2.2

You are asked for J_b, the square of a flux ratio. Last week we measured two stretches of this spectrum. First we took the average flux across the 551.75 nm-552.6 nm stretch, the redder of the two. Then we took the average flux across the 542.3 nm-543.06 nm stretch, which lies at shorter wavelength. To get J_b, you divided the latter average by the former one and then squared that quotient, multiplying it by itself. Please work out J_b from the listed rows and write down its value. 1.07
